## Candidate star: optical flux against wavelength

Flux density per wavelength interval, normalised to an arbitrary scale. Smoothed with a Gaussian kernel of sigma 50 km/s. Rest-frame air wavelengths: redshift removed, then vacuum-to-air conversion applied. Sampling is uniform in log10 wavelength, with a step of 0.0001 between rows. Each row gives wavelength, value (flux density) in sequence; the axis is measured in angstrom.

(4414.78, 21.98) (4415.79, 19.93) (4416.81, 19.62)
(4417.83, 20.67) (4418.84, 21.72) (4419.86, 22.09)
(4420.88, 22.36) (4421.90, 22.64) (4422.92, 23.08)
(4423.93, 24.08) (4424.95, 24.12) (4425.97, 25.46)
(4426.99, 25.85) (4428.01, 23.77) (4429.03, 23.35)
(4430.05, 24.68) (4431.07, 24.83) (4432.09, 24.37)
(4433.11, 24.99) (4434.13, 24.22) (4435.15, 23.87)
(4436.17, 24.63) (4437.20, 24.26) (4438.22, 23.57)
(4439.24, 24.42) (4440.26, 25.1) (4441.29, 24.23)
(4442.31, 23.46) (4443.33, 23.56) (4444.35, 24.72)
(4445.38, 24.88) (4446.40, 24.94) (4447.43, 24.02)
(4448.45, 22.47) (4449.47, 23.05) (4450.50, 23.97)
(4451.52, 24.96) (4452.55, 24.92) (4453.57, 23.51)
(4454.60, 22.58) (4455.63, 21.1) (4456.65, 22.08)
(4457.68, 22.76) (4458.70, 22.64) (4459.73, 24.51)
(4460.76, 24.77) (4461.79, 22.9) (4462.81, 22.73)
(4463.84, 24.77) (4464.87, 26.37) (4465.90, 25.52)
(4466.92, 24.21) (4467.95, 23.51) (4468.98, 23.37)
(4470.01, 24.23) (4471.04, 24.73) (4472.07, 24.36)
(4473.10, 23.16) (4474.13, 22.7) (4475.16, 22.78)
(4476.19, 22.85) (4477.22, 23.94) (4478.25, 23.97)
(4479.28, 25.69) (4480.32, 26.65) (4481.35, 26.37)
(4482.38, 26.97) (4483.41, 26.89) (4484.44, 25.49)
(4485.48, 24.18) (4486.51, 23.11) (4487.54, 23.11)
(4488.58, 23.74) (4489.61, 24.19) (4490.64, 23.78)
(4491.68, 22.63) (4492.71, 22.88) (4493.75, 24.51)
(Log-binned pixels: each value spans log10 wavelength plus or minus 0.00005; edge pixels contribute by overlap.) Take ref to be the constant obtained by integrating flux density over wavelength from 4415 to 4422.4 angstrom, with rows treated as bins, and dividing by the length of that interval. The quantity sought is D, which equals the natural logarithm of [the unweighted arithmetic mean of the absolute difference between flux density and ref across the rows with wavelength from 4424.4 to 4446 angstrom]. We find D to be 1.12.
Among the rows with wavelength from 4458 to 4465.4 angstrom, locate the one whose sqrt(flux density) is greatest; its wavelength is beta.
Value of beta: 4464.87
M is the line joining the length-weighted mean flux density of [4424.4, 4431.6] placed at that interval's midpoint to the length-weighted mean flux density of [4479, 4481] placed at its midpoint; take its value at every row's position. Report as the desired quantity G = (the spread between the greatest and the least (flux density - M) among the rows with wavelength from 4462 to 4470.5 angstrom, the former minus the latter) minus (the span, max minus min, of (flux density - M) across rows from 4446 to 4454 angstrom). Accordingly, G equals 1.0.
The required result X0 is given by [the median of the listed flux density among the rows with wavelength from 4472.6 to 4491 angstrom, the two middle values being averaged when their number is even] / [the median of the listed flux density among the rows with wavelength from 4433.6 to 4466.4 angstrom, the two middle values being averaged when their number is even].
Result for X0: 0.99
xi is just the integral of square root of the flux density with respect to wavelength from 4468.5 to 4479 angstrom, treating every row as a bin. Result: 51.1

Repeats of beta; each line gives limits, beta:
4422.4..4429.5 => 4426.99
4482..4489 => 4482.38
